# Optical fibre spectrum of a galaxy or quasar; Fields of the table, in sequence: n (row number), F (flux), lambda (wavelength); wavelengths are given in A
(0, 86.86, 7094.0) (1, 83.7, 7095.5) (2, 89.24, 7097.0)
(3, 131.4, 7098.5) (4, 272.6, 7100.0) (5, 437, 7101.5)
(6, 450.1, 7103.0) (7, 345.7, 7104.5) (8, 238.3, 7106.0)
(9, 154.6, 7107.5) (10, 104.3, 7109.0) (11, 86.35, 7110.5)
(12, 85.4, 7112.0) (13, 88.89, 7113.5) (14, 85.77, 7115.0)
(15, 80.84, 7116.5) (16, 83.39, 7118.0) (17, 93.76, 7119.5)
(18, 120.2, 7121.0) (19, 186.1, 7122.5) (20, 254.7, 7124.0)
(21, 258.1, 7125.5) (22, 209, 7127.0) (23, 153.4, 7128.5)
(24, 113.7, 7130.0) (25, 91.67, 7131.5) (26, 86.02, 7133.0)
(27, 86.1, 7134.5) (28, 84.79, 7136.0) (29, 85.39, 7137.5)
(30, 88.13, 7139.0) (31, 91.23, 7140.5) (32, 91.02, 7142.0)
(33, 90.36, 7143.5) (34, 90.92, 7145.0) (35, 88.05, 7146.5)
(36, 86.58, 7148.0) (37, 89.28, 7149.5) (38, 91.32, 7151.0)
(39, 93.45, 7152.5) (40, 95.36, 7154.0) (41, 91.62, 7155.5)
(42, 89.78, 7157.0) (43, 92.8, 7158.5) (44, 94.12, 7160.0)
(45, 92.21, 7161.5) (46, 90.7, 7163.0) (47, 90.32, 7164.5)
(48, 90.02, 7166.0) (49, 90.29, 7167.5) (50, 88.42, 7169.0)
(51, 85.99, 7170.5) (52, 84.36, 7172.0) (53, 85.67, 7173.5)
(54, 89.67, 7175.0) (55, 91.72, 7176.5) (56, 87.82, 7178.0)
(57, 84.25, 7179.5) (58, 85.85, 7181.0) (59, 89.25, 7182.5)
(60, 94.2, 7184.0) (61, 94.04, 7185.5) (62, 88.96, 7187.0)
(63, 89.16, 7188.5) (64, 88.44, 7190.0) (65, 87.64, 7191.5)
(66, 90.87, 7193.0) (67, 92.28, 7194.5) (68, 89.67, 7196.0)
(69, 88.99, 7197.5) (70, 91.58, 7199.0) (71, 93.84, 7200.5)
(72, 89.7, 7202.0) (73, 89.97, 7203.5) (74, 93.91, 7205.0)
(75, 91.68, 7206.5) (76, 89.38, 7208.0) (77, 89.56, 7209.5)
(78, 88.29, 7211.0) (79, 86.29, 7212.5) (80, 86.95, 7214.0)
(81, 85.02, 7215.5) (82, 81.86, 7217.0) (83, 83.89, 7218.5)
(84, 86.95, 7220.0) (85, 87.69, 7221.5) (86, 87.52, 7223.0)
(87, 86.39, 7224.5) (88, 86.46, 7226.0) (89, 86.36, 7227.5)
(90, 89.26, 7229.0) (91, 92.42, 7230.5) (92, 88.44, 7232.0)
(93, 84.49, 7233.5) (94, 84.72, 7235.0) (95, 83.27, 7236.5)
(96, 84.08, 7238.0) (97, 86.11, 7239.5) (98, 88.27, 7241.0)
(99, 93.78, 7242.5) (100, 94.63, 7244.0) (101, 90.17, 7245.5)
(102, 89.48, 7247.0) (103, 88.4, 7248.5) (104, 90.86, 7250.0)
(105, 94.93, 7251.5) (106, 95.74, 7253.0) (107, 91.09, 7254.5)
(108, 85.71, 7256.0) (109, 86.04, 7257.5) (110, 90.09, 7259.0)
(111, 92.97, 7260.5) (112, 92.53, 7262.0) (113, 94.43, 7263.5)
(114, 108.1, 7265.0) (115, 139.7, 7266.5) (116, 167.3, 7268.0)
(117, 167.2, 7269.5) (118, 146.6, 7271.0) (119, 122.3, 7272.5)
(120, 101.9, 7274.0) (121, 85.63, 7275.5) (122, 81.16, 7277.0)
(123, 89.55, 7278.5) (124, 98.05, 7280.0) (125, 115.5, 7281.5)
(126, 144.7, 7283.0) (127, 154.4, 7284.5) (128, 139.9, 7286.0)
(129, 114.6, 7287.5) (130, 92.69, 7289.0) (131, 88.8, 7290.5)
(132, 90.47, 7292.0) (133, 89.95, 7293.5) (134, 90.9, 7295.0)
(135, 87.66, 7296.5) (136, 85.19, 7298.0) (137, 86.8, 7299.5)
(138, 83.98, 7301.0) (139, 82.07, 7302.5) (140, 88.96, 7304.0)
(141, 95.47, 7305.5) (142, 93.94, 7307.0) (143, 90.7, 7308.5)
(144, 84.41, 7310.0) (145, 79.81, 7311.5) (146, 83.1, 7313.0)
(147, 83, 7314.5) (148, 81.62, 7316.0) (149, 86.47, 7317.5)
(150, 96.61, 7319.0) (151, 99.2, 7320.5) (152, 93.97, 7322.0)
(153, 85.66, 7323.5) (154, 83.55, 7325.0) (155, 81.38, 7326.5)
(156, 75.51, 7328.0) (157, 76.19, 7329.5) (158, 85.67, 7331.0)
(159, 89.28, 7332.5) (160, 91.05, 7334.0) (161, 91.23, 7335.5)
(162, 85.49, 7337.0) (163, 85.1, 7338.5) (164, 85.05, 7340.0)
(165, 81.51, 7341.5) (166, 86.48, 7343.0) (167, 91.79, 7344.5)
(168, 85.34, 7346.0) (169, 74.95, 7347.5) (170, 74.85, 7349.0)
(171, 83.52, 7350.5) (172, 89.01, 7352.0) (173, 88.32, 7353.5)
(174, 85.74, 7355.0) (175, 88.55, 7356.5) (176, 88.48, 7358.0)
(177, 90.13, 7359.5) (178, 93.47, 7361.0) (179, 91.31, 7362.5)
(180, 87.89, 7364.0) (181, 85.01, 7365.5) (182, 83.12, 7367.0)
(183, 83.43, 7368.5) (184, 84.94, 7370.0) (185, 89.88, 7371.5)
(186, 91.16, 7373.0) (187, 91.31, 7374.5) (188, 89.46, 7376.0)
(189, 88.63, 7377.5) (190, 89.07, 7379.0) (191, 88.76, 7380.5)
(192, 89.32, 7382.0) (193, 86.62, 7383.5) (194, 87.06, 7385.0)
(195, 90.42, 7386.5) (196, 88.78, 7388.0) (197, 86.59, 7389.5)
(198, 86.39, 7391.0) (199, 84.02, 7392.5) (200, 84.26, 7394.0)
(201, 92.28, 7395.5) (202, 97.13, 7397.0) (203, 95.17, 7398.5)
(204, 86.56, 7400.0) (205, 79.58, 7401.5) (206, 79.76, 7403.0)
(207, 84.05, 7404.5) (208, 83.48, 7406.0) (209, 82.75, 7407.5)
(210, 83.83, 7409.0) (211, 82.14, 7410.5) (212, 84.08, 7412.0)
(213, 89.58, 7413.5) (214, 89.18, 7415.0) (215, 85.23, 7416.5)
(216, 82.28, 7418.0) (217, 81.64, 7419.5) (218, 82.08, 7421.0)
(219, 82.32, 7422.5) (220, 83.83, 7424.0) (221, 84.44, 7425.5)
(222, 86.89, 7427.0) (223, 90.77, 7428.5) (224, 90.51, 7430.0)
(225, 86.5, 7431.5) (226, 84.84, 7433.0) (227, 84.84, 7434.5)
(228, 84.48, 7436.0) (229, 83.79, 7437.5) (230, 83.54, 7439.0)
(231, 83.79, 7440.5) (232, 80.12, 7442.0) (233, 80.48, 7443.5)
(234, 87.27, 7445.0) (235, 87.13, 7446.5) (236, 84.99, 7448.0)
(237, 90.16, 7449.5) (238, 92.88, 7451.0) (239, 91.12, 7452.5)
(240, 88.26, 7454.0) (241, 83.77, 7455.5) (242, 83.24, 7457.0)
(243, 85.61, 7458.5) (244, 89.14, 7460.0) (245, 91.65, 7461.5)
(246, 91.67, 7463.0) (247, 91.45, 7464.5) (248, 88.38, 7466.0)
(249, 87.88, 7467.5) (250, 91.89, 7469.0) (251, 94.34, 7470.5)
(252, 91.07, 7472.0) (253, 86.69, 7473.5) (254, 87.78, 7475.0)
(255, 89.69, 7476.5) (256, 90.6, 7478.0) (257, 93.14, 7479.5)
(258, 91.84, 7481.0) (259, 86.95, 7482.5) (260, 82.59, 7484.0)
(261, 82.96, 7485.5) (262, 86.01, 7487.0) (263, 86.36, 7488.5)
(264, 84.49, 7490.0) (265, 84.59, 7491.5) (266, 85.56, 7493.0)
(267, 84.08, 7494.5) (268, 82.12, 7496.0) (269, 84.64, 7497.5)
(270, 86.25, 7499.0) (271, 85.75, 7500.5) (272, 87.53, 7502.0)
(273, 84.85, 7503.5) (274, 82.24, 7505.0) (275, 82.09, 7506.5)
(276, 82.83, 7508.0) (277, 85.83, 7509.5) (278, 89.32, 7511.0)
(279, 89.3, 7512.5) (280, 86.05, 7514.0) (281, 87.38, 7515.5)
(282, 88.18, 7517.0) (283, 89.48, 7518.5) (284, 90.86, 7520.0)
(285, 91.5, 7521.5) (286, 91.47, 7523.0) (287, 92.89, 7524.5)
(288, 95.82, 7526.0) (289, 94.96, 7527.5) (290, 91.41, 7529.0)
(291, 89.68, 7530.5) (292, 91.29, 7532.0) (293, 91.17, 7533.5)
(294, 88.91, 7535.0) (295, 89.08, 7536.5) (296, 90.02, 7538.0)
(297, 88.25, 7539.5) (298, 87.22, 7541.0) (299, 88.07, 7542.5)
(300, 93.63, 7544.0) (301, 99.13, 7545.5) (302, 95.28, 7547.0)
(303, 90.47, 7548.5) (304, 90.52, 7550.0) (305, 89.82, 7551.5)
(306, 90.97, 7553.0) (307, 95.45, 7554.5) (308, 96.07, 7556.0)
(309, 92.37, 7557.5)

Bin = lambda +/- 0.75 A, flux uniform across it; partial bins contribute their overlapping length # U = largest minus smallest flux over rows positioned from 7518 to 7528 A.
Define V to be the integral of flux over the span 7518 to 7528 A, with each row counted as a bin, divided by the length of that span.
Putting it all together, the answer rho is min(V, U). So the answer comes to 6.3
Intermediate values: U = 6.3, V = 92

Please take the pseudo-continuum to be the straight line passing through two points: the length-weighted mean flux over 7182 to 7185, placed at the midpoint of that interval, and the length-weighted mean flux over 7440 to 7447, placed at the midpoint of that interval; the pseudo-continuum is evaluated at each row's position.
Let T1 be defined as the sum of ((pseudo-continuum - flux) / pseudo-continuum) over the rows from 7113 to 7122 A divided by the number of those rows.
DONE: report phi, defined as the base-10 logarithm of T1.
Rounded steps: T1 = 0.02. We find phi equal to -1.6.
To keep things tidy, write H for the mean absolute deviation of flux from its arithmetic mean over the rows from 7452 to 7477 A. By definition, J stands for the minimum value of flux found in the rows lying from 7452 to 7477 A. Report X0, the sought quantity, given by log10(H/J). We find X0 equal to -1.53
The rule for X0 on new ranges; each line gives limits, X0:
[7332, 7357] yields -1.33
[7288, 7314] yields -1.35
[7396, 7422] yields -1.33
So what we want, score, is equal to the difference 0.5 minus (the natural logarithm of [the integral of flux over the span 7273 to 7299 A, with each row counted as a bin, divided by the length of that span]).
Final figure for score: -4.135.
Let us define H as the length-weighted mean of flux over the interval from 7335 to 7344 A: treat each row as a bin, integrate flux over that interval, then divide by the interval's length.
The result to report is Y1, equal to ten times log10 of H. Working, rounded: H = 86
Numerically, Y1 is 19.3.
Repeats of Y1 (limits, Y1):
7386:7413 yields 19.4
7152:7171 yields 19.6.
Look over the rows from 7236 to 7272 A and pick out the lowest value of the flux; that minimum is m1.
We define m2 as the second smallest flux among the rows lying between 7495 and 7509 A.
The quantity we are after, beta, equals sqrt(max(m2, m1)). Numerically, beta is 9.13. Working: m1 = 83.27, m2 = 82.12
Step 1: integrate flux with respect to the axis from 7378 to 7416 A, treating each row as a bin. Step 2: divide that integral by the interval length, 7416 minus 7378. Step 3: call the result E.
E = 86.8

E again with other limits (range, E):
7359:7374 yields 88.1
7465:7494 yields 88.0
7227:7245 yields 88.0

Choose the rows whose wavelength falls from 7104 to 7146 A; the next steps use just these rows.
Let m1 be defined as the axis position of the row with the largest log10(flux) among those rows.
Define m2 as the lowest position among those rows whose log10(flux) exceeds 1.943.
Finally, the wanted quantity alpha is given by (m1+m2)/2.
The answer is 7104.5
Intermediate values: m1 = 7104.5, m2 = 7104.5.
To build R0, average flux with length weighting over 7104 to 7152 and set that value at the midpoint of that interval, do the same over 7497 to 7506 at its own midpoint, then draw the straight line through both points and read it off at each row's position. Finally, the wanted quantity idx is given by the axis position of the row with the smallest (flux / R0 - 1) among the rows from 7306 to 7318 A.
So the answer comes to 7311.5 A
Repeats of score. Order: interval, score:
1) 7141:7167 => -4.011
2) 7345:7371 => -3.953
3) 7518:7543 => -4.008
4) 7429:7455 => -3.956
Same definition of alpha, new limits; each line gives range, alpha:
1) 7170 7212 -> 7179.5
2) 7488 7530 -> 7518.5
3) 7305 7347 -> 7313.0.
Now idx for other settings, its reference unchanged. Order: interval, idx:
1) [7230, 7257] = 7236.5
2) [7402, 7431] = 7403.0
